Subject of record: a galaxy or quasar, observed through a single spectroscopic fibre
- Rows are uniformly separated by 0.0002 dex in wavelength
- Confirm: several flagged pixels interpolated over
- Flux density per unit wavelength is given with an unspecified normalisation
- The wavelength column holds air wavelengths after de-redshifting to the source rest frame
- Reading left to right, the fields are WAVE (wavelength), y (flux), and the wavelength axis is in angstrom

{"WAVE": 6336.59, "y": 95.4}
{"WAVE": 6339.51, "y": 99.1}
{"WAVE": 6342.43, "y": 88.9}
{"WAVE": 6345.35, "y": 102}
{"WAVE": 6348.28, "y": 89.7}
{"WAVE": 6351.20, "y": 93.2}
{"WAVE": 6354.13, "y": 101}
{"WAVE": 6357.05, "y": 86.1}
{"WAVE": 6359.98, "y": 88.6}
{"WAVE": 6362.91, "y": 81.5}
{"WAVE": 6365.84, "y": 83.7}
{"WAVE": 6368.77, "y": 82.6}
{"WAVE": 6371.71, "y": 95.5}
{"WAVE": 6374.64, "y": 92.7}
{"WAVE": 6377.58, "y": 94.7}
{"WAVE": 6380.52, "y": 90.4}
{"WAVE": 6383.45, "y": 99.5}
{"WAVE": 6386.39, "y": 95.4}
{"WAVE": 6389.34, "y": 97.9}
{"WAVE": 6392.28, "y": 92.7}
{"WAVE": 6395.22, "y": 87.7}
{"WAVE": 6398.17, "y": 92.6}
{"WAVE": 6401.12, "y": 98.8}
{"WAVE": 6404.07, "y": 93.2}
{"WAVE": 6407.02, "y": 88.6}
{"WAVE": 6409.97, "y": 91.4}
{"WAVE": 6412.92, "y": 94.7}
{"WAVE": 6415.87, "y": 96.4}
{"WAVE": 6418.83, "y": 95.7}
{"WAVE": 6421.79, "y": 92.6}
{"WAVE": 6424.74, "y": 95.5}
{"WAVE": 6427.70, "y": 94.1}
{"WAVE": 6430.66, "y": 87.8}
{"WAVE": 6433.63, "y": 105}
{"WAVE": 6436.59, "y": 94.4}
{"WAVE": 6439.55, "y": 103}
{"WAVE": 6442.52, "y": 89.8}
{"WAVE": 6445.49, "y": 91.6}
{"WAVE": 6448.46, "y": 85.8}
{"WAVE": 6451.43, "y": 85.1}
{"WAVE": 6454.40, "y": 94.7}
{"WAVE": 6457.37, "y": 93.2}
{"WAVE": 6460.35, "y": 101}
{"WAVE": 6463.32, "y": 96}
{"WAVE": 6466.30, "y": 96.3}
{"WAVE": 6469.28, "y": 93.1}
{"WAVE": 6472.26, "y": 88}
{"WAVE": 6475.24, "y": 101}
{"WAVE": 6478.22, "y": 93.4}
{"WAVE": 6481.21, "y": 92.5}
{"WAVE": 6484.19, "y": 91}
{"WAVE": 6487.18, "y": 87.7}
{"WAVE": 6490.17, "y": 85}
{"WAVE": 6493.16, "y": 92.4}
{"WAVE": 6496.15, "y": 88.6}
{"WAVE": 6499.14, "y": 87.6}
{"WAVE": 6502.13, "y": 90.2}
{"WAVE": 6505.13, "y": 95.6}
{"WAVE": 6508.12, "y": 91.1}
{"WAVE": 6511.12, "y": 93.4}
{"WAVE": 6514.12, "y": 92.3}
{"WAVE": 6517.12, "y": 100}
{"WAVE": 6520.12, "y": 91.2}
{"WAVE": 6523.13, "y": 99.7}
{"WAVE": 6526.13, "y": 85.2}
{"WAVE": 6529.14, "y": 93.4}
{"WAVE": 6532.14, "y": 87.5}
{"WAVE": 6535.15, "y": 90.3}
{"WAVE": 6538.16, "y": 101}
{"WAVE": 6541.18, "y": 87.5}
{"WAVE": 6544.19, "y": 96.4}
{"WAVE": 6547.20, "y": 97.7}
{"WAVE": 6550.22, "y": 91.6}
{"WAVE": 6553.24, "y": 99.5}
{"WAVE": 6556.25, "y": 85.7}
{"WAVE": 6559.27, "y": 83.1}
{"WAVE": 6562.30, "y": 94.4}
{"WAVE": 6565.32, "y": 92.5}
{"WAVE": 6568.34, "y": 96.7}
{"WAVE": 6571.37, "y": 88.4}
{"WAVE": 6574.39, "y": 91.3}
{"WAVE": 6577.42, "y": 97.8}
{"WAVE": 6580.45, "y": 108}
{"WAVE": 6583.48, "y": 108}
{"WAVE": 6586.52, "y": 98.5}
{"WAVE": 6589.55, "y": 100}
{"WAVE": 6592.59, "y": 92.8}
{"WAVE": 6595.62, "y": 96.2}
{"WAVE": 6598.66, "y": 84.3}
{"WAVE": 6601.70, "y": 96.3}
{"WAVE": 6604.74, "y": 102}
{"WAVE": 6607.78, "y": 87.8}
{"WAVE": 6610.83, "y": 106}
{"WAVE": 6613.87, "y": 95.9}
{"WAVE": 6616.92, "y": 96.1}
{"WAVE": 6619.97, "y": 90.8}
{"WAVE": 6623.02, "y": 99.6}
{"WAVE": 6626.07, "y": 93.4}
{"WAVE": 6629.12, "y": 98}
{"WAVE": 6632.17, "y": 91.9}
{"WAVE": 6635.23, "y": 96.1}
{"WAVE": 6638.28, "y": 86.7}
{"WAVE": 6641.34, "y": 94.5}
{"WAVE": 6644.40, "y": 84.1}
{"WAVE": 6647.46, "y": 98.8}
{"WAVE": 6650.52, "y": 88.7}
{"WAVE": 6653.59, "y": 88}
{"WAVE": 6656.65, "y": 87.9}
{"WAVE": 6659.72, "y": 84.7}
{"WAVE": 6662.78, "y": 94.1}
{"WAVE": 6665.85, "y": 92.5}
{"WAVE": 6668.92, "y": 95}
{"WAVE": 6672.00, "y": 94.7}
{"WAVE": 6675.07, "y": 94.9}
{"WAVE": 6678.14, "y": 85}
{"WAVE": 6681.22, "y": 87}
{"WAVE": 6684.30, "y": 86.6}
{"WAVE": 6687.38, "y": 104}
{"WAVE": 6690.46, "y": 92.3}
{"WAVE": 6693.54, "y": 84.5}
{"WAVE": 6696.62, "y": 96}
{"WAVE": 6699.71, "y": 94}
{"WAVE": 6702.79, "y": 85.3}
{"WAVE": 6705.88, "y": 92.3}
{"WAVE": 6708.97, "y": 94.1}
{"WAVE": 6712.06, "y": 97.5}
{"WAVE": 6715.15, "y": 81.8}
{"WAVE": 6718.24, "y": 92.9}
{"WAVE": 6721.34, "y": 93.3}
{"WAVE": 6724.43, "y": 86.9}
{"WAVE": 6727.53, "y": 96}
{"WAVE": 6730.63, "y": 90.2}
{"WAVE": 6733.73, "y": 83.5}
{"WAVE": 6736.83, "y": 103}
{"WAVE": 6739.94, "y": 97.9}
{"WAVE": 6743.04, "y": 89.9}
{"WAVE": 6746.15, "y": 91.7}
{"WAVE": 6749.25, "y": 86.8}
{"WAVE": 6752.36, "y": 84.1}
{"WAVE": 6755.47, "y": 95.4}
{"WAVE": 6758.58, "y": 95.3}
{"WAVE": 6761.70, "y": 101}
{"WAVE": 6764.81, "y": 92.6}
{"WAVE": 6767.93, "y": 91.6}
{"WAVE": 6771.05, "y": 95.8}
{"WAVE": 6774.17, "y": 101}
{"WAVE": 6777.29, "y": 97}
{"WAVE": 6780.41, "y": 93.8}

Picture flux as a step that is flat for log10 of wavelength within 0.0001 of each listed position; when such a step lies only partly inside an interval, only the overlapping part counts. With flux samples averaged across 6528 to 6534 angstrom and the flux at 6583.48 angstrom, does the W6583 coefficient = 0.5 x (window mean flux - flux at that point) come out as -8.8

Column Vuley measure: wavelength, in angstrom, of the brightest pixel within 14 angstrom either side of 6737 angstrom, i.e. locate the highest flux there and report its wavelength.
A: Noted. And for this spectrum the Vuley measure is 6736.83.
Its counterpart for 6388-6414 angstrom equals 6401.12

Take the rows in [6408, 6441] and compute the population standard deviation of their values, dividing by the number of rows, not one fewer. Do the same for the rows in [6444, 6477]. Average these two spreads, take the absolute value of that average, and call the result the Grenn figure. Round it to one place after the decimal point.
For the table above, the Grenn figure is 4.9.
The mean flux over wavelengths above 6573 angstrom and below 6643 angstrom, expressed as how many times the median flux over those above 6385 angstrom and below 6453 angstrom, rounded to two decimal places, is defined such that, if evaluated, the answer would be 1.03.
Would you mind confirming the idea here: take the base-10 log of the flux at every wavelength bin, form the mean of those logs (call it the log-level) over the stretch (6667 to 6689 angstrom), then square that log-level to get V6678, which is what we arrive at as 3.86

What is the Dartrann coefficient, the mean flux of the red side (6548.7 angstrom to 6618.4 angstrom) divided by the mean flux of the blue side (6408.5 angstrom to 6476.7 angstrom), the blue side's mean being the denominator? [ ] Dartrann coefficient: 1.01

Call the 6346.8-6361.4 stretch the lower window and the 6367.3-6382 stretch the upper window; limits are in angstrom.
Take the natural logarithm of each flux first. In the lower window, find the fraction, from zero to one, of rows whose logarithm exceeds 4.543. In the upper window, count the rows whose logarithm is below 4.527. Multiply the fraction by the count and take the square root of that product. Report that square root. 0.63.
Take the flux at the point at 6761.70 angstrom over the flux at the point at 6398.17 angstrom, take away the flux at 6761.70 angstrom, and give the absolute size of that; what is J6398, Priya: 99.9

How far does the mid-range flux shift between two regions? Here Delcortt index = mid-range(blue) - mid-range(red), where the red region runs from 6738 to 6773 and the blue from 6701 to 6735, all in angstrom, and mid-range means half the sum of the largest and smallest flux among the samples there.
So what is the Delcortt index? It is -2.9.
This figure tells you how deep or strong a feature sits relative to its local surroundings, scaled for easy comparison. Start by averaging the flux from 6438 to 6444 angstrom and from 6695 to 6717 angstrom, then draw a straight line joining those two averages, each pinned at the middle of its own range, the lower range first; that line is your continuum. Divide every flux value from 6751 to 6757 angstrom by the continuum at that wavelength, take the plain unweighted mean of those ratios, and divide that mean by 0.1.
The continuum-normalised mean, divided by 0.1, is 9.9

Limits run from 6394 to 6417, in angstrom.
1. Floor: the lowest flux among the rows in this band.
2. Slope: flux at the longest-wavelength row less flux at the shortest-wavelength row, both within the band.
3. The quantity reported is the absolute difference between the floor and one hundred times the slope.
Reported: 782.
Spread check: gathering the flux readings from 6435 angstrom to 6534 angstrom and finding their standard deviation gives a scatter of 4.8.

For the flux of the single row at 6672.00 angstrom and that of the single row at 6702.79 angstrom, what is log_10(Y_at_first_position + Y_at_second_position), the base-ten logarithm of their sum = 2.26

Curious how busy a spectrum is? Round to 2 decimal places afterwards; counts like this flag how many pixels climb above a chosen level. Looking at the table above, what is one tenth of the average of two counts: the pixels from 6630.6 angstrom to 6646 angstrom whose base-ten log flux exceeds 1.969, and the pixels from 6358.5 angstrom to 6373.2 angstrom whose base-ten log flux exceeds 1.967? 0.15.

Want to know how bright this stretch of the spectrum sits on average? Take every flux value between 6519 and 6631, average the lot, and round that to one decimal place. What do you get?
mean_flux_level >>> 94.7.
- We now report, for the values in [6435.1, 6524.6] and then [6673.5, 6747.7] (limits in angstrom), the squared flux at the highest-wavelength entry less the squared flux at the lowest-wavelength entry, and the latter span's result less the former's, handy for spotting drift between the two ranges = -1626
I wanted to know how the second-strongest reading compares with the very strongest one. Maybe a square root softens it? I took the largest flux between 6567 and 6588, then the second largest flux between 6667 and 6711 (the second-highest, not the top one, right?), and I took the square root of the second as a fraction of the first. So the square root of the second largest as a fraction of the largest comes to 0.94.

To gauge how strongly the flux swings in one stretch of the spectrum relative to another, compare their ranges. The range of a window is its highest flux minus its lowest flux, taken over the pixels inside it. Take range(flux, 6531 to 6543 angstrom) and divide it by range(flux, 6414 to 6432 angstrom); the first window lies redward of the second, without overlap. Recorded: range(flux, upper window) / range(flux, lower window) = 1.6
